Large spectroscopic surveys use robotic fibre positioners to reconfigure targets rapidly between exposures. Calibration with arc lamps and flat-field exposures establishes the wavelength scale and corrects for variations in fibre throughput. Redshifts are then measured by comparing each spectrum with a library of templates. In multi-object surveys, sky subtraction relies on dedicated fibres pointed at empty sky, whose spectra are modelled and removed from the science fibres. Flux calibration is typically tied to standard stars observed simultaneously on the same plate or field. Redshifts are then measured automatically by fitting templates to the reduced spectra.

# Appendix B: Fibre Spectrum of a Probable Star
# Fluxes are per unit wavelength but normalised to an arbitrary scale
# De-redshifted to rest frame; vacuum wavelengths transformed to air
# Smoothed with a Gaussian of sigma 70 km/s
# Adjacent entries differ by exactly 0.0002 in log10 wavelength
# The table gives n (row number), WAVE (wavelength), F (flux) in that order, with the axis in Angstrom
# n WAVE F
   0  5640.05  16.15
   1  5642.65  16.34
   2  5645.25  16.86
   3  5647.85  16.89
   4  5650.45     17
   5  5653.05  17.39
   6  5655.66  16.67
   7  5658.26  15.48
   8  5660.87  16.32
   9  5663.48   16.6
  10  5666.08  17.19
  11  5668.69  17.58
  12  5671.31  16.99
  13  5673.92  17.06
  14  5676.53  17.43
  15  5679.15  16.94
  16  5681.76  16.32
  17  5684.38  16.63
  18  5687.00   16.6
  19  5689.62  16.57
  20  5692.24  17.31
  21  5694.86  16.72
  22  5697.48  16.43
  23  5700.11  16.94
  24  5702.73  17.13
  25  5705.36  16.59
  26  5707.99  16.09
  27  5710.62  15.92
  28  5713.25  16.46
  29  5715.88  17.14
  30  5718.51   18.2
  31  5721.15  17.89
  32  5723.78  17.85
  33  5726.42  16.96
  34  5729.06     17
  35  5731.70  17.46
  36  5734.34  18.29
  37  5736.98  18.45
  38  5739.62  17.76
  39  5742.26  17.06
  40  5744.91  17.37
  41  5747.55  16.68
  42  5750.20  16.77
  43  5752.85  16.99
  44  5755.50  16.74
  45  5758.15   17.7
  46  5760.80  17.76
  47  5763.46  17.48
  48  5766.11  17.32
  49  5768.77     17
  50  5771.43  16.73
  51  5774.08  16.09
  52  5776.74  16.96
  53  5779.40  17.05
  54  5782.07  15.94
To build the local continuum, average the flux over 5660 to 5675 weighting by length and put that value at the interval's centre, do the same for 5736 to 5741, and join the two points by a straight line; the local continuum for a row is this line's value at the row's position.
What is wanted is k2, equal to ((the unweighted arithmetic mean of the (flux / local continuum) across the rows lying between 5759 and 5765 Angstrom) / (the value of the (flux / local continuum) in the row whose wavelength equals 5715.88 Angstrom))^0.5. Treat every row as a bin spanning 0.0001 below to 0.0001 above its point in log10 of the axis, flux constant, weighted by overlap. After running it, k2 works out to 0.99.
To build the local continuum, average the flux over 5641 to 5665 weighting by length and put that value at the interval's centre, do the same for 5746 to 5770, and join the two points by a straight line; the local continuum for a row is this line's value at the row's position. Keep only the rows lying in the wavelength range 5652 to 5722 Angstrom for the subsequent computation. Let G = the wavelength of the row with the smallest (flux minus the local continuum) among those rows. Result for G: 5658.26 Angstrom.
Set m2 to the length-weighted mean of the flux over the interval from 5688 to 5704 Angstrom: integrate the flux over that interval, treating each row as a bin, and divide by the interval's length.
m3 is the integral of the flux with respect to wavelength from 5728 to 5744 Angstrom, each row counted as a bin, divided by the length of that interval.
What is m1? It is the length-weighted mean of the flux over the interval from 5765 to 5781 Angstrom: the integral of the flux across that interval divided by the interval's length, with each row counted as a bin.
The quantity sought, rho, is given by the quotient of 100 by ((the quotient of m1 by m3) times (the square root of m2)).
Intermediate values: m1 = 16.8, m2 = 16.85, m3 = 17.7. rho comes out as 25.6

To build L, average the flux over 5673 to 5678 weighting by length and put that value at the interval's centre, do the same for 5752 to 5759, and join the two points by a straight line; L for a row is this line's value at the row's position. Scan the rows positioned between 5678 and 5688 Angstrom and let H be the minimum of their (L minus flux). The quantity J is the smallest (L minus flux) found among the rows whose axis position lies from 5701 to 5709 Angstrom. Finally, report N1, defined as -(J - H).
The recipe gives 0.2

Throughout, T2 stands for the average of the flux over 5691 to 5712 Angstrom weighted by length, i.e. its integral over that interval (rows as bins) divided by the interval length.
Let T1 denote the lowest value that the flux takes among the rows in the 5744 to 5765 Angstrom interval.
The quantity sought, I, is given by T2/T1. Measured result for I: 0.997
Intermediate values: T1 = 16.68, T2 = 16.6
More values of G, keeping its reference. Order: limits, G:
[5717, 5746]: 5726.42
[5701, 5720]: 5710.62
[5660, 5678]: 5660.87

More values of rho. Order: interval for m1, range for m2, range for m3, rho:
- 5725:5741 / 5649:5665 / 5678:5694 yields 23.3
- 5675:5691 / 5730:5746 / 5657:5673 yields 23.7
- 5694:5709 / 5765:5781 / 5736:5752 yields 25.3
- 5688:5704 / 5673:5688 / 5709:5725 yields 24.9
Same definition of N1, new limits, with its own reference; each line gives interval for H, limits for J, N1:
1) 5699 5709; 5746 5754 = -0.1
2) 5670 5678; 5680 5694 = -0.1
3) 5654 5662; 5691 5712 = 0.7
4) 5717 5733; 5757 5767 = -0.4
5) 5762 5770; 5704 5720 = 0.6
